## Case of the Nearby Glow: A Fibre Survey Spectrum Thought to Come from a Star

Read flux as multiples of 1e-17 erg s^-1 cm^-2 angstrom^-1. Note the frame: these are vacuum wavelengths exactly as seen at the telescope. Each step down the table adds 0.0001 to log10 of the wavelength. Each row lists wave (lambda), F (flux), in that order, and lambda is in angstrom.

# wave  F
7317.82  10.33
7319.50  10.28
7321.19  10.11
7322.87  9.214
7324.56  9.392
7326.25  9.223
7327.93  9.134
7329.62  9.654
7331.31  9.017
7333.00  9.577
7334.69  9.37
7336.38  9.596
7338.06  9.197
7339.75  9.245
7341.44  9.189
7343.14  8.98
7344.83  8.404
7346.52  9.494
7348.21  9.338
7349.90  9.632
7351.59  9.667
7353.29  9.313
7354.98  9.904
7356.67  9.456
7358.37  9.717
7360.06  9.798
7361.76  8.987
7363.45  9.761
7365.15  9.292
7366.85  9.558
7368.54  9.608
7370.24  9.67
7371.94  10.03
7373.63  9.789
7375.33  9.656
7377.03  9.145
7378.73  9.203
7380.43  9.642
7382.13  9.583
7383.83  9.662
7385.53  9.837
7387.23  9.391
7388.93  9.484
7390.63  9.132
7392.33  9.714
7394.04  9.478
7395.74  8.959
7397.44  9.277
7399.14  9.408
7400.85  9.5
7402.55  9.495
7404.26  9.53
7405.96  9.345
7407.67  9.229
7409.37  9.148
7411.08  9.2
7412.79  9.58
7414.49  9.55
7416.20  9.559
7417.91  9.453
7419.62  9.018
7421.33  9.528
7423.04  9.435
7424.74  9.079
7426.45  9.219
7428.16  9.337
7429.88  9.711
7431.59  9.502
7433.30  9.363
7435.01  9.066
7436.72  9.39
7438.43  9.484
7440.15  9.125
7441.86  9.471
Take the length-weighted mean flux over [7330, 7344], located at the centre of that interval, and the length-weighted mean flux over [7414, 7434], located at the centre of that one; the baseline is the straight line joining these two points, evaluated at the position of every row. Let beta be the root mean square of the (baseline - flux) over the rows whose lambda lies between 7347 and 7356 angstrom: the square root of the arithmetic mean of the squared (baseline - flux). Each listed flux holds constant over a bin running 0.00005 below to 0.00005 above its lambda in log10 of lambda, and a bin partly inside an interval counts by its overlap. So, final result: 0.35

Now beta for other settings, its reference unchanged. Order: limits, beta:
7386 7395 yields 0.21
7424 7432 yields 0.22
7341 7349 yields 0.43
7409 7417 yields 0.19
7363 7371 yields 0.30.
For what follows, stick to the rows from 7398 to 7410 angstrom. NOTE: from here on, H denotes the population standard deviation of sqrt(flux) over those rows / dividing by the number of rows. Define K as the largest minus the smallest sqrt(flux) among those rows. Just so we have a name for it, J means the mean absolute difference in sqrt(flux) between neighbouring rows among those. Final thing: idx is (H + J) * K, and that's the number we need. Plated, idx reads 0.002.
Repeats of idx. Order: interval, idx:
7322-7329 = 0.002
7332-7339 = 0.005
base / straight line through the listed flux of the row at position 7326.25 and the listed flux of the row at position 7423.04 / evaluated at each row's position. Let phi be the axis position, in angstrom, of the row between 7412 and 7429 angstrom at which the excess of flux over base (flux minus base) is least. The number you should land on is 7419.62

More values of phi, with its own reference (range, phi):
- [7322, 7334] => 7331.31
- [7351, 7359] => 7353.29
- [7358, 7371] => 7361.76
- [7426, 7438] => 7435.01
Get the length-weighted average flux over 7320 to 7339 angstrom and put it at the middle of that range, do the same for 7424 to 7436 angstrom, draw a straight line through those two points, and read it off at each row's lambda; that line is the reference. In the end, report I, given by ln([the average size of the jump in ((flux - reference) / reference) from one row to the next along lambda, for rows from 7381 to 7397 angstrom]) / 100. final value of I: -0.0341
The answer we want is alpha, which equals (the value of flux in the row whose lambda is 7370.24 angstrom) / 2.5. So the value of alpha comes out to 3.868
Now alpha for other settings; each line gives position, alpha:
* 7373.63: 3.916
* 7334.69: 3.748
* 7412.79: 3.832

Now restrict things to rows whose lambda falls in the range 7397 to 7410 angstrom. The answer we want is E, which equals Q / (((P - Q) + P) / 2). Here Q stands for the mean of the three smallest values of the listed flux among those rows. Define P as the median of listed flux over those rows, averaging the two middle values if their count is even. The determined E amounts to 1.93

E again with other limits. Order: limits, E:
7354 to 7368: 1.84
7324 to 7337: 1.89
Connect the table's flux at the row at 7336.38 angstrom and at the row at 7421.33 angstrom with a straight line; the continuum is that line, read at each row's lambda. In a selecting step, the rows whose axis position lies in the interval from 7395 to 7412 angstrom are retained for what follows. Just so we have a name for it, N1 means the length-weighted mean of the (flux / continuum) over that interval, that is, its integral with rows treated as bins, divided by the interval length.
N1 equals 0.976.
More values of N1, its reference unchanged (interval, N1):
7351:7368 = 0.996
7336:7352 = 0.966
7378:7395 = 0.995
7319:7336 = 0.987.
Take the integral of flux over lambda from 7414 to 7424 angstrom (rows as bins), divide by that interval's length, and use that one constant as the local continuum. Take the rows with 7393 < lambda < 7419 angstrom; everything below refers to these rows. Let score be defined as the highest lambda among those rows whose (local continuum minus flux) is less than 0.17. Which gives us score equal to 7417.91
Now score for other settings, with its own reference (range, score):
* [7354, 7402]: 7400.85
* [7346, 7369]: 7368.54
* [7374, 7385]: 7383.83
